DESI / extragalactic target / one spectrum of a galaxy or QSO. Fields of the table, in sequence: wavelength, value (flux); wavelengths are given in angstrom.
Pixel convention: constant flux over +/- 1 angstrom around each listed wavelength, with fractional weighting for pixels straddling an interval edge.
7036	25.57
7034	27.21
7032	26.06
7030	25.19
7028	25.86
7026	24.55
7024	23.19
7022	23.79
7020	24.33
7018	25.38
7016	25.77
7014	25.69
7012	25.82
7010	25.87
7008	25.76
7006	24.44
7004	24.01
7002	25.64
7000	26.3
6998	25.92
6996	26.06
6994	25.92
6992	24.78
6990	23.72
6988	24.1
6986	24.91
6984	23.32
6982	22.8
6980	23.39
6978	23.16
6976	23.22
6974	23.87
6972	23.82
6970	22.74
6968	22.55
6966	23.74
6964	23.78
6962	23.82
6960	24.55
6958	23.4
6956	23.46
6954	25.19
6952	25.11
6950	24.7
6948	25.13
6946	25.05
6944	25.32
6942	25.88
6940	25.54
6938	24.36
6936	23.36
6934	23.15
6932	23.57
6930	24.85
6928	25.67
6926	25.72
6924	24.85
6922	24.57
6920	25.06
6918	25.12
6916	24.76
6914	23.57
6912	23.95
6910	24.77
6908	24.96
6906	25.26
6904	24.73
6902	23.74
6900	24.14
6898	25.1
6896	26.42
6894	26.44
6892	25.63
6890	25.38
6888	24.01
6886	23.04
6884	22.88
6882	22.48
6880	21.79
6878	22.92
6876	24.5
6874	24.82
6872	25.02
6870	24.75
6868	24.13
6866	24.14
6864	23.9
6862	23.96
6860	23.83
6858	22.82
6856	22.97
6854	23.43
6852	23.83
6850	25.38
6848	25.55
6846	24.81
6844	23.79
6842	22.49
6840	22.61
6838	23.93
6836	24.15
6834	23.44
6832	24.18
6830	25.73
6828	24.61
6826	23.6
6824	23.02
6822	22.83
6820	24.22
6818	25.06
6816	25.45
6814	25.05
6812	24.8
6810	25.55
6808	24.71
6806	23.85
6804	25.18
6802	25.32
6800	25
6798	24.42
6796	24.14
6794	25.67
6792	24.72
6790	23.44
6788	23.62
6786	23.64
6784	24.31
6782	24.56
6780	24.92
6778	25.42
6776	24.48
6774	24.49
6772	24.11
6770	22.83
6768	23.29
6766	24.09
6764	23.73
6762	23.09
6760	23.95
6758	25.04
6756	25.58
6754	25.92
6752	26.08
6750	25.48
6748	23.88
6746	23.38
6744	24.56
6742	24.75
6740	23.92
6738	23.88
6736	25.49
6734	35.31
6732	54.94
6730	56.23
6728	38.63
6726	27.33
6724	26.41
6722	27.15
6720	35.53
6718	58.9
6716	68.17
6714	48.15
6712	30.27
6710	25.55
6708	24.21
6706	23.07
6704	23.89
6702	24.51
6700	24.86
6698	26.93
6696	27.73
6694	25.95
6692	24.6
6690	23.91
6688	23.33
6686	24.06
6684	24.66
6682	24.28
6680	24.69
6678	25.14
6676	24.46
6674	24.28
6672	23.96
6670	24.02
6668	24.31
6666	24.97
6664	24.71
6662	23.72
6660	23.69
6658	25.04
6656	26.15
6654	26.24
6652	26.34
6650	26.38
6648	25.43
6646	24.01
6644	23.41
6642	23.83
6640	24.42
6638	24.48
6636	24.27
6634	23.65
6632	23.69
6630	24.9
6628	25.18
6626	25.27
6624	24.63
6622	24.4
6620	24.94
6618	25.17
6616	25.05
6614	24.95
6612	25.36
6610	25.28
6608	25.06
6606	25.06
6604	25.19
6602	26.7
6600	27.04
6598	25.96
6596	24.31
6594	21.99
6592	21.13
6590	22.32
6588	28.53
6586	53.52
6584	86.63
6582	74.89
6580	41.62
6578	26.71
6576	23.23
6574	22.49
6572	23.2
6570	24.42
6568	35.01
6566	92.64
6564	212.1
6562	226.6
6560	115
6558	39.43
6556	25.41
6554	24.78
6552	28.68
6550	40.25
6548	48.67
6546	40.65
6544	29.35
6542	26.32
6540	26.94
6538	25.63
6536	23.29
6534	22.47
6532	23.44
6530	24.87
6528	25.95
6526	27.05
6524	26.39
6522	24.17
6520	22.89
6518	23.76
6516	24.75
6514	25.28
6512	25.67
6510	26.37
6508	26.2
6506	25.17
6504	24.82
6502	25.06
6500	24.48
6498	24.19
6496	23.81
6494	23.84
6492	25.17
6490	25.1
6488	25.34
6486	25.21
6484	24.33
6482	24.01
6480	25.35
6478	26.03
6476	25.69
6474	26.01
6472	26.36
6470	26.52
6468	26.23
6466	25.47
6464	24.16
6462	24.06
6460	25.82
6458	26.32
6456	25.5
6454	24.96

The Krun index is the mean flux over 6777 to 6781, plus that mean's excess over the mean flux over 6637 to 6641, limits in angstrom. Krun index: 25.9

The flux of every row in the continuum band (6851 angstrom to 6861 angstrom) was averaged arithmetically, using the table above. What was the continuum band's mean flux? 23.4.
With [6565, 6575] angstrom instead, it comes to 39.6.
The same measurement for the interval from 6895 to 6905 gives 24.8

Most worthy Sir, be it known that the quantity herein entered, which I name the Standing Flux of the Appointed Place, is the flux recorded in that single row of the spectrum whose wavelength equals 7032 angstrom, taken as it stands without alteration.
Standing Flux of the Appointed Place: 26.06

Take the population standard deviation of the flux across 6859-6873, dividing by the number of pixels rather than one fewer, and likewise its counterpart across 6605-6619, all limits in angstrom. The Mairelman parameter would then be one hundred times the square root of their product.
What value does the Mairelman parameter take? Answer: 24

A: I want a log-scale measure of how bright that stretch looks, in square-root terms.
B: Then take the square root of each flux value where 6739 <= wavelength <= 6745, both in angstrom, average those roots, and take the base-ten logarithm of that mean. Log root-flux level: 0.694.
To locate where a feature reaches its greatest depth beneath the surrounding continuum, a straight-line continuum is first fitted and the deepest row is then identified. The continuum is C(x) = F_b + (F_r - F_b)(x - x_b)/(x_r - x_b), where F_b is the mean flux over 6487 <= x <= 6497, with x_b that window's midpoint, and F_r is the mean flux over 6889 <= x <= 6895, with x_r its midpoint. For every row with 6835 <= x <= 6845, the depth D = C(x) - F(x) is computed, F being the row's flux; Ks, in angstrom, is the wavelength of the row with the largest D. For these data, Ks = 6842 angstrom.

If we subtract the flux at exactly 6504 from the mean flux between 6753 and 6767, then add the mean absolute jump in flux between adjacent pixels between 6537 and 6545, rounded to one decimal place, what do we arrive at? 1.3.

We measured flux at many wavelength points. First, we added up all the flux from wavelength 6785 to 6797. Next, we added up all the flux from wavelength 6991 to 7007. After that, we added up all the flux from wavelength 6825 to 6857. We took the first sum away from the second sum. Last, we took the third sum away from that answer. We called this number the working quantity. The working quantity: -327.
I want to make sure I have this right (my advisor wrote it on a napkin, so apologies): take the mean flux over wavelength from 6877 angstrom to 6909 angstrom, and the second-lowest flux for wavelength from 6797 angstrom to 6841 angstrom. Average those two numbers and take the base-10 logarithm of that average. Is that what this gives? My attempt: 1.372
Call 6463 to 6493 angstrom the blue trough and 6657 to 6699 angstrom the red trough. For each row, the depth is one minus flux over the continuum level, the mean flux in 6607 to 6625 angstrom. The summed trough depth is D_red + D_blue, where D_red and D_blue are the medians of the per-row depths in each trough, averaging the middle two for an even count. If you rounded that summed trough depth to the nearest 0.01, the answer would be 0.01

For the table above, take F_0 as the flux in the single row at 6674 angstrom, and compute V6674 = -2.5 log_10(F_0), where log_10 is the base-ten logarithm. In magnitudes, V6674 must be -3.46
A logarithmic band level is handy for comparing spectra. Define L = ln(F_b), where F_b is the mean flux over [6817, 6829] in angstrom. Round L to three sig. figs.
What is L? 3.17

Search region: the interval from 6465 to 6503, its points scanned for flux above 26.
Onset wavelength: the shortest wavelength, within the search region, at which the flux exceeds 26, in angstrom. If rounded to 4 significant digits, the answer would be 6468 angstrom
